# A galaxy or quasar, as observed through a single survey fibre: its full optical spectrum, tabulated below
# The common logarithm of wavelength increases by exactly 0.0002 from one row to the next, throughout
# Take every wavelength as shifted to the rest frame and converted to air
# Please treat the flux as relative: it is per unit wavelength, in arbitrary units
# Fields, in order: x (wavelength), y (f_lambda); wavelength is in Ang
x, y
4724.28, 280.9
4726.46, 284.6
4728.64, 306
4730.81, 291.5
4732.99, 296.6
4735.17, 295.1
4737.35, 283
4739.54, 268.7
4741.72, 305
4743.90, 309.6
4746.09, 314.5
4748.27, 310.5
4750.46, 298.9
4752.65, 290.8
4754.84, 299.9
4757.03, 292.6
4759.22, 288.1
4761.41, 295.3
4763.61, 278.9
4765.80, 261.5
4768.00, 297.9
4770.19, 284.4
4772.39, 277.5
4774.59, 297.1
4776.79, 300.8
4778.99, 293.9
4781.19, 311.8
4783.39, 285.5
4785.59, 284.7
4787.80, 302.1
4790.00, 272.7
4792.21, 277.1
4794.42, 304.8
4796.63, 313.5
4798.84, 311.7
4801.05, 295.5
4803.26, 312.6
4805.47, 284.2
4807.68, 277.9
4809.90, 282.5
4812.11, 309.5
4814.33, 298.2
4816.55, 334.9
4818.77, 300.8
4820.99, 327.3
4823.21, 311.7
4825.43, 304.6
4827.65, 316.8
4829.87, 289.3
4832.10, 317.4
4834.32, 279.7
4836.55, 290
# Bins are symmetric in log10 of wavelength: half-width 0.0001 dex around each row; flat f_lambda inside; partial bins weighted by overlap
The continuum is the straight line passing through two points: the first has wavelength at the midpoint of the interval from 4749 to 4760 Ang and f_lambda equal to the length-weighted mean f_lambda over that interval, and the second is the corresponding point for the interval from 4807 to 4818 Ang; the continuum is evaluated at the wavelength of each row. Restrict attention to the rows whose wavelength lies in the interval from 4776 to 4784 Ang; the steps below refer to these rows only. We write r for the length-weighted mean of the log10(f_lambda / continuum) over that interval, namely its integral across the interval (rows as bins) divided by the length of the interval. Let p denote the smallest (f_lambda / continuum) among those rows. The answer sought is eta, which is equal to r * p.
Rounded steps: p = 0.96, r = 0.001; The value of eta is 0.001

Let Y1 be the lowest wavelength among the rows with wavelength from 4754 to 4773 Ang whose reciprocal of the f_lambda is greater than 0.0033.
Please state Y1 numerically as 4754.84 Ang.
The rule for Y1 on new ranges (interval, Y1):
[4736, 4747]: 4737.35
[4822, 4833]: 4829.87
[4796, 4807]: 4801.05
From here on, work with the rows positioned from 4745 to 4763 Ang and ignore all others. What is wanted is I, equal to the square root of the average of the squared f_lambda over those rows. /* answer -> 299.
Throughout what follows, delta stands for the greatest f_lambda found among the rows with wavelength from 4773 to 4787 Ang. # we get 311.8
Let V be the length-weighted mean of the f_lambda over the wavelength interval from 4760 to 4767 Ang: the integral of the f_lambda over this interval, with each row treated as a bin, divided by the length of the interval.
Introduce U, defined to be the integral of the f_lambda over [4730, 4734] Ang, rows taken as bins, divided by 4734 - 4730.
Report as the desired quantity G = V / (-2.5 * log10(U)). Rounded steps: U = 294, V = 279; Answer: -45.2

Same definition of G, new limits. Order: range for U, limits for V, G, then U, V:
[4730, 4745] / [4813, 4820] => -50.5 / 293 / 311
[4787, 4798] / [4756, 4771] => -46.3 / 294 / 286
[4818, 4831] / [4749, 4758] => -47.6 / 309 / 296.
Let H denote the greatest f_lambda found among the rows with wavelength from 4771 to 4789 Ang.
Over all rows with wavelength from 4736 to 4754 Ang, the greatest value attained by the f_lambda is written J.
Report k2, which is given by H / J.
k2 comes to 0.99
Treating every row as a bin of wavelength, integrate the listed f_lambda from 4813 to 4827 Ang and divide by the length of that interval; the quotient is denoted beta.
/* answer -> 313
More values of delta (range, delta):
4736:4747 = 314.5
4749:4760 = 299.9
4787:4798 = 313.5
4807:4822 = 334.9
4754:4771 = 299.9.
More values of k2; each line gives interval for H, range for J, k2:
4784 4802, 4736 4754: 1.00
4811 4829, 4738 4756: 1.06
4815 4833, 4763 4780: 1.11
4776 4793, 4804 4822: 0.93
